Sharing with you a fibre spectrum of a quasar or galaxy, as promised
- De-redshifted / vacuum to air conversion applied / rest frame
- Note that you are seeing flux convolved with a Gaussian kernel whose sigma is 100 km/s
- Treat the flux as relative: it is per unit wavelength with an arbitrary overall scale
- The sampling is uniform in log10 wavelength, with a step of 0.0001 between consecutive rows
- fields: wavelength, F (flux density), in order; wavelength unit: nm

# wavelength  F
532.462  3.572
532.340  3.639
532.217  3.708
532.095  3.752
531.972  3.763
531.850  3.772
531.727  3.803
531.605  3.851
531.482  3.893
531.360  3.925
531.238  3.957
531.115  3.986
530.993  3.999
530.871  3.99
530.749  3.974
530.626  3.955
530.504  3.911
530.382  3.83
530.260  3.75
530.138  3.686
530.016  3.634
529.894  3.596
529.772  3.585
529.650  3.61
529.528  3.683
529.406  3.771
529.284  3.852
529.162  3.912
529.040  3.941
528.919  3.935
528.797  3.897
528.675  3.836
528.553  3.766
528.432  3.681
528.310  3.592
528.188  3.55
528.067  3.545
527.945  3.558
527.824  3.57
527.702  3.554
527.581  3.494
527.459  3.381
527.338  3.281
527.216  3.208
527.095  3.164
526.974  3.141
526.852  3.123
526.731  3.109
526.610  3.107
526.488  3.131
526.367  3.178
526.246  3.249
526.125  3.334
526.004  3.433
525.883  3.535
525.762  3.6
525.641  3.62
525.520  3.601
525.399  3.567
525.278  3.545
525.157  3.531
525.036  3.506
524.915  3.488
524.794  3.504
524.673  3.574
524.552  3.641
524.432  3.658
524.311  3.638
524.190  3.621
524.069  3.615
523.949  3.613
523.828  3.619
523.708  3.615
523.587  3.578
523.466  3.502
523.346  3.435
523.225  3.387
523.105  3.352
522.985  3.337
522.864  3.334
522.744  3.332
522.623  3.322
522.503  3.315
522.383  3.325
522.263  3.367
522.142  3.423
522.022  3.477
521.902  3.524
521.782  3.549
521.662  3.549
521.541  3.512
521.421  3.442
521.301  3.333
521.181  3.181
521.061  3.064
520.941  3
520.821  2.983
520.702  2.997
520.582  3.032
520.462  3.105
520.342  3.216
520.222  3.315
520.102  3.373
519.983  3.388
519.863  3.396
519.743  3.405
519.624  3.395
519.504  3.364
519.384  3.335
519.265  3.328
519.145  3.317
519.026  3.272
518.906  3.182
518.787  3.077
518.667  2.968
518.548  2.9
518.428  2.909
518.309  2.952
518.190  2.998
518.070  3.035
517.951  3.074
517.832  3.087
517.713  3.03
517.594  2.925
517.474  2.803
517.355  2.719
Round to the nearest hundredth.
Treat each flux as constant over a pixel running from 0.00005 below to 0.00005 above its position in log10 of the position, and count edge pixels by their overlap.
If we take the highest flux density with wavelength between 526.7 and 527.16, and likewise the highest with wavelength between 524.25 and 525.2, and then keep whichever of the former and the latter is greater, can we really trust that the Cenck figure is 3.66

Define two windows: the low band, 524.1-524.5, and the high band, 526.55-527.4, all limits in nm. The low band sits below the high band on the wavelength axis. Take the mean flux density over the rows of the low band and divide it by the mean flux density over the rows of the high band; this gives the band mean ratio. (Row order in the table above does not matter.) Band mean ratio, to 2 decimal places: 1.15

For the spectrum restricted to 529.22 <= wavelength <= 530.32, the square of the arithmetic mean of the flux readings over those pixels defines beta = 13.6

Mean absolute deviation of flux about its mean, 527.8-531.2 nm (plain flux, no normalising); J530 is 0.14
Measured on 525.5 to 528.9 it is 0.20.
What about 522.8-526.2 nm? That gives 0.09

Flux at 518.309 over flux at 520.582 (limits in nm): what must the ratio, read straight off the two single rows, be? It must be 0.974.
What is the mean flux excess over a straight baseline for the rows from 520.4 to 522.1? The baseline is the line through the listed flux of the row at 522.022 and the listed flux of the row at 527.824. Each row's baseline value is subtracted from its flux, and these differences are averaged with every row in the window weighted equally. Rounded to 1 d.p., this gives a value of -0.2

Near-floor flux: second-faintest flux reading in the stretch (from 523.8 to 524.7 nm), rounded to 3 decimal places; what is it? 3.613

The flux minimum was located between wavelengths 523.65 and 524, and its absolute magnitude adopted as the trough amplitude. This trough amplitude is 3.61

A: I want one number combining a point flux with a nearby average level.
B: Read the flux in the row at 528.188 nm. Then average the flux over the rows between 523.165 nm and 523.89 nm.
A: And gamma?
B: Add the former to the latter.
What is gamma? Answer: 7.07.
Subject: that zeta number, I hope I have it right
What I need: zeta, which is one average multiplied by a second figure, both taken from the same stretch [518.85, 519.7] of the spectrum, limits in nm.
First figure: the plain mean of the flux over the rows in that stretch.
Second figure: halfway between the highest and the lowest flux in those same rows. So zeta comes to 11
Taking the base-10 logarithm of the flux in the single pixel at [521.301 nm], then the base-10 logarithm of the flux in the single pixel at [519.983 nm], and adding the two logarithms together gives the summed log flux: 1.05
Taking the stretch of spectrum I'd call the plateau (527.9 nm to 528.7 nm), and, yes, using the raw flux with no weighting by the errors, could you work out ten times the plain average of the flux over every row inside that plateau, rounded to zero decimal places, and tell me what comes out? 36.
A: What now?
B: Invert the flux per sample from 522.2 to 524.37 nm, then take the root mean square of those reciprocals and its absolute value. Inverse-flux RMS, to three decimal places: 0.289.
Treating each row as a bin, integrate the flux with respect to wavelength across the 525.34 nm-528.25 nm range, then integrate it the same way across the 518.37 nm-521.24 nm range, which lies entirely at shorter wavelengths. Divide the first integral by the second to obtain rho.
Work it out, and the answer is 1.07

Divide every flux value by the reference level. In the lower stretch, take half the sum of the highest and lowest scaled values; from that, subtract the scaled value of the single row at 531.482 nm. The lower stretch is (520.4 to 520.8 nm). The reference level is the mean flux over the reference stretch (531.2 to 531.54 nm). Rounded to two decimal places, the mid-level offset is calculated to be -0.21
